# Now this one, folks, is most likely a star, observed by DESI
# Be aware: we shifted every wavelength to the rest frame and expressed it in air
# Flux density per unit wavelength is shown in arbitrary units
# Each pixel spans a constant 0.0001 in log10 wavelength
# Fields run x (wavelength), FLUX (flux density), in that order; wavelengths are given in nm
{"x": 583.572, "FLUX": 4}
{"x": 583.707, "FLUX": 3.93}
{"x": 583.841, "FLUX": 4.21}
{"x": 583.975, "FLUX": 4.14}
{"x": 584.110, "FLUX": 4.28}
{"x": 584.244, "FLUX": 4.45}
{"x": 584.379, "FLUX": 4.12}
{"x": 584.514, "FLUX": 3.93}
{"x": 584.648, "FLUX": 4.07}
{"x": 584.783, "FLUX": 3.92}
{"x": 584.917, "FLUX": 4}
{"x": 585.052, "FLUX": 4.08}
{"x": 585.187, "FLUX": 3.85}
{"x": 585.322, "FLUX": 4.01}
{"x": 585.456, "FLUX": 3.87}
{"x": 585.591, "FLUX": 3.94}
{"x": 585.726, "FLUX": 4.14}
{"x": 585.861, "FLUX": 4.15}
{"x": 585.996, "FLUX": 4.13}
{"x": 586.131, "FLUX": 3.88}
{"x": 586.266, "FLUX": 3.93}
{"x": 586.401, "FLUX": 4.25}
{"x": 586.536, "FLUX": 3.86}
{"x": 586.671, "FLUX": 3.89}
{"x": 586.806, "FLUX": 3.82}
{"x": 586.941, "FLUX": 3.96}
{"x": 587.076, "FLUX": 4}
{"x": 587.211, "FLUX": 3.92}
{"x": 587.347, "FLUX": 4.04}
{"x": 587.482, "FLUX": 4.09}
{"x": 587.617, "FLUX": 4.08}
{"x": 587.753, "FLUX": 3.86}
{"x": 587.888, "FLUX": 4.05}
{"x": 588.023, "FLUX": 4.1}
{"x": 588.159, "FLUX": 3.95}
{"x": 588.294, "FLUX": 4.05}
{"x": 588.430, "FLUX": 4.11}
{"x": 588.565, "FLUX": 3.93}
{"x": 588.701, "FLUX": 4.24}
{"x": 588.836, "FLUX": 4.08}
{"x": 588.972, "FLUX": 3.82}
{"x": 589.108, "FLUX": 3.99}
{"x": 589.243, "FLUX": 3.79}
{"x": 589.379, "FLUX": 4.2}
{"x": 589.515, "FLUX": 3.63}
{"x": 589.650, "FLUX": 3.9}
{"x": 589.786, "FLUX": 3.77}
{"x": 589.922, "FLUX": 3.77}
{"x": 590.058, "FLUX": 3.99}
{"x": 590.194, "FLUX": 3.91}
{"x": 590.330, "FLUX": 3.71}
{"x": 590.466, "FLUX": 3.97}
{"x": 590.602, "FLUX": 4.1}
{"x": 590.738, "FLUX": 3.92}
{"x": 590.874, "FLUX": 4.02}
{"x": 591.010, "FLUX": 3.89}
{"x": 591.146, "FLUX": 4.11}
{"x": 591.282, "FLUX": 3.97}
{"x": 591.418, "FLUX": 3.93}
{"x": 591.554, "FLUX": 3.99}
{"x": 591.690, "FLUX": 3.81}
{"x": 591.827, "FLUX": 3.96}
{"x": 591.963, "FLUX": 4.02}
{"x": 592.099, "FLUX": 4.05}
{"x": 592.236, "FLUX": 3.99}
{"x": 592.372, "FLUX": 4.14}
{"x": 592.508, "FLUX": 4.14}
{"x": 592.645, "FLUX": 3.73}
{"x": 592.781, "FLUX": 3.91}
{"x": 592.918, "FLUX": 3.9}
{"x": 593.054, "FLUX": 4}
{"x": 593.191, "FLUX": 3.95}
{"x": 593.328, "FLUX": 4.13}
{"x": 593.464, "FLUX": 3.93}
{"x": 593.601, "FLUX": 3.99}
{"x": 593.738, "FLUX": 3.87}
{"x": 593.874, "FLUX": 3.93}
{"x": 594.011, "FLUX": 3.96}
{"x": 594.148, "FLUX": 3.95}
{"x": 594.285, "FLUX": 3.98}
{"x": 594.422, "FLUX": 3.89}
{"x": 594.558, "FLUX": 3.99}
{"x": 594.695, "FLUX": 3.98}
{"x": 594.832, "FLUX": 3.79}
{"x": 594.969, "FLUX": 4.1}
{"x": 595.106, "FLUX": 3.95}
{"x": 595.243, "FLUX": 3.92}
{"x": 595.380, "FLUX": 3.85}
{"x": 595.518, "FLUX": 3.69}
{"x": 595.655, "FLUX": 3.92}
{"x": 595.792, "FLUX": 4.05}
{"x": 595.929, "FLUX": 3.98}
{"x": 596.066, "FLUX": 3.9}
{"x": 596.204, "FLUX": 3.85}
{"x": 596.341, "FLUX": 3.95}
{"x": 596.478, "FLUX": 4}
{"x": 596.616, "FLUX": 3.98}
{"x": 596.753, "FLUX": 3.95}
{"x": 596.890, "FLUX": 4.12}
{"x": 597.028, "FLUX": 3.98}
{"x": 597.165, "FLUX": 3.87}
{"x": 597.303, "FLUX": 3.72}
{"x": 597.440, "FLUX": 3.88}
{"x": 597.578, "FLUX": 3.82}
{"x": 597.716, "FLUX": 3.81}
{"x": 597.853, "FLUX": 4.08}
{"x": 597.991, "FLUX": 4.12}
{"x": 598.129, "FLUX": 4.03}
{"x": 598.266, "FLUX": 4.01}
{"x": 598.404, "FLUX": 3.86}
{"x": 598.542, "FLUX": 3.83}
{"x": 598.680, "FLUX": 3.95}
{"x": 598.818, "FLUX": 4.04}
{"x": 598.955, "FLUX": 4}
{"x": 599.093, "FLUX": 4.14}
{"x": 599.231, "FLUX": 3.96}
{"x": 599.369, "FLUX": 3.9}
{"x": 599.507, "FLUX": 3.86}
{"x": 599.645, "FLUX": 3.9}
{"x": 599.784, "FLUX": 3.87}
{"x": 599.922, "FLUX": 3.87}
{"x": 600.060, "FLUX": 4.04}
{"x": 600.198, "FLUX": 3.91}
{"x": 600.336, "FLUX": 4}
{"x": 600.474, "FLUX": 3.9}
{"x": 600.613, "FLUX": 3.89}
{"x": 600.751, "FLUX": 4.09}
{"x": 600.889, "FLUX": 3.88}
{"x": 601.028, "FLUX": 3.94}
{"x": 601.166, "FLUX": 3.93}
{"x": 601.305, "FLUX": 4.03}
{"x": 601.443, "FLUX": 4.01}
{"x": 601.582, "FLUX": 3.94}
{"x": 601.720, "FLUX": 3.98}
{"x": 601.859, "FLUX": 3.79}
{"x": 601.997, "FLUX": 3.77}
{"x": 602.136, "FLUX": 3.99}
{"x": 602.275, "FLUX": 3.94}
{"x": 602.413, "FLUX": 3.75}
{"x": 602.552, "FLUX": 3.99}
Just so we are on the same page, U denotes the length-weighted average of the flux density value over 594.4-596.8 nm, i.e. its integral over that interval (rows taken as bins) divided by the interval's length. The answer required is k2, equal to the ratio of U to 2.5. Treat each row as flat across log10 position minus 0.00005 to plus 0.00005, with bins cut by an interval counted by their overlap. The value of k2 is 1.57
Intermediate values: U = 3.93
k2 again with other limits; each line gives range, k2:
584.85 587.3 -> 1.59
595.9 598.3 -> 1.58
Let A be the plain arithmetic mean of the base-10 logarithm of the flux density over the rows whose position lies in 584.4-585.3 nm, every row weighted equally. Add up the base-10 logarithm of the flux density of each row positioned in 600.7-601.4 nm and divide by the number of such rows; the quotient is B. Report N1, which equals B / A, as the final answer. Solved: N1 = 1.00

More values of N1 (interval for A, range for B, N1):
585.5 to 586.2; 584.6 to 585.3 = 0.99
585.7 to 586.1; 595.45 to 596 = 0.96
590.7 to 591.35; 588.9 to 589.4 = 0.99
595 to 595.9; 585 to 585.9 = 1.02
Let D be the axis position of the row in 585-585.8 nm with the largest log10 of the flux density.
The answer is 585.726 nm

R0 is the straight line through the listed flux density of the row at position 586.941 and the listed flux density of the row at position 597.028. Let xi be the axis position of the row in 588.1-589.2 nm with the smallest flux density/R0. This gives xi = 588.972 nm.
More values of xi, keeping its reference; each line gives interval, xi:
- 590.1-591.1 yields 590.330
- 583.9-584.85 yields 584.783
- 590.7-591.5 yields 591.010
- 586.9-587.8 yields 587.753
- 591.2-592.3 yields 591.690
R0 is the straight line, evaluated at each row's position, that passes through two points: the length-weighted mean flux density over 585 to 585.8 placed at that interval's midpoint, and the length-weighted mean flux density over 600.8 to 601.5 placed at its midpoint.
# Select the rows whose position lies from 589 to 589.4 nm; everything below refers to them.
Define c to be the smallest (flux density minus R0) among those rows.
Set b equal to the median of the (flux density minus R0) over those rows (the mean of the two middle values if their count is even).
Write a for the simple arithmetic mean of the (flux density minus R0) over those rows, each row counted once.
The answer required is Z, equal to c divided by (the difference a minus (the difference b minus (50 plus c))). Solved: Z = -0.0037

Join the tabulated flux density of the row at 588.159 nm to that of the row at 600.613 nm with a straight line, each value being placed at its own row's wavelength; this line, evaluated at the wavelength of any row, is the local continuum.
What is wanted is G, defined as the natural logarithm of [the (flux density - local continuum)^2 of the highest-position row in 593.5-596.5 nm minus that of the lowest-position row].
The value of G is -5.6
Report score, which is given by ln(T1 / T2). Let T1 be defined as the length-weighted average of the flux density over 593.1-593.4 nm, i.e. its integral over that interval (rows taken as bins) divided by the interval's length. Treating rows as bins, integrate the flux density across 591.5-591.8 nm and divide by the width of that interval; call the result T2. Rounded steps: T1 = 4.03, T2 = 3.90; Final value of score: 0.03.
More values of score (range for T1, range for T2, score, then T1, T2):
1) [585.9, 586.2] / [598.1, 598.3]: 0.00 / 4.02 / 4.03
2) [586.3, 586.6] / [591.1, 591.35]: 0.00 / 4.04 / 4.04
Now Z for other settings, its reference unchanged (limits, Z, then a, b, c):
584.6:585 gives -0.0012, 0.016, 0.019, -0.06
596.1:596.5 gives -0.0023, -0.034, -0.017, -0.12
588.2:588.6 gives -0.0009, 0.053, 0.073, -0.05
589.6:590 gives -0.0041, -0.162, -0.205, -0.20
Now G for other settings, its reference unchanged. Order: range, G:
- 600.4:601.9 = -4.7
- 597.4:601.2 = -6.7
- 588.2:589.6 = -2.4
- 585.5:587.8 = -4.8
